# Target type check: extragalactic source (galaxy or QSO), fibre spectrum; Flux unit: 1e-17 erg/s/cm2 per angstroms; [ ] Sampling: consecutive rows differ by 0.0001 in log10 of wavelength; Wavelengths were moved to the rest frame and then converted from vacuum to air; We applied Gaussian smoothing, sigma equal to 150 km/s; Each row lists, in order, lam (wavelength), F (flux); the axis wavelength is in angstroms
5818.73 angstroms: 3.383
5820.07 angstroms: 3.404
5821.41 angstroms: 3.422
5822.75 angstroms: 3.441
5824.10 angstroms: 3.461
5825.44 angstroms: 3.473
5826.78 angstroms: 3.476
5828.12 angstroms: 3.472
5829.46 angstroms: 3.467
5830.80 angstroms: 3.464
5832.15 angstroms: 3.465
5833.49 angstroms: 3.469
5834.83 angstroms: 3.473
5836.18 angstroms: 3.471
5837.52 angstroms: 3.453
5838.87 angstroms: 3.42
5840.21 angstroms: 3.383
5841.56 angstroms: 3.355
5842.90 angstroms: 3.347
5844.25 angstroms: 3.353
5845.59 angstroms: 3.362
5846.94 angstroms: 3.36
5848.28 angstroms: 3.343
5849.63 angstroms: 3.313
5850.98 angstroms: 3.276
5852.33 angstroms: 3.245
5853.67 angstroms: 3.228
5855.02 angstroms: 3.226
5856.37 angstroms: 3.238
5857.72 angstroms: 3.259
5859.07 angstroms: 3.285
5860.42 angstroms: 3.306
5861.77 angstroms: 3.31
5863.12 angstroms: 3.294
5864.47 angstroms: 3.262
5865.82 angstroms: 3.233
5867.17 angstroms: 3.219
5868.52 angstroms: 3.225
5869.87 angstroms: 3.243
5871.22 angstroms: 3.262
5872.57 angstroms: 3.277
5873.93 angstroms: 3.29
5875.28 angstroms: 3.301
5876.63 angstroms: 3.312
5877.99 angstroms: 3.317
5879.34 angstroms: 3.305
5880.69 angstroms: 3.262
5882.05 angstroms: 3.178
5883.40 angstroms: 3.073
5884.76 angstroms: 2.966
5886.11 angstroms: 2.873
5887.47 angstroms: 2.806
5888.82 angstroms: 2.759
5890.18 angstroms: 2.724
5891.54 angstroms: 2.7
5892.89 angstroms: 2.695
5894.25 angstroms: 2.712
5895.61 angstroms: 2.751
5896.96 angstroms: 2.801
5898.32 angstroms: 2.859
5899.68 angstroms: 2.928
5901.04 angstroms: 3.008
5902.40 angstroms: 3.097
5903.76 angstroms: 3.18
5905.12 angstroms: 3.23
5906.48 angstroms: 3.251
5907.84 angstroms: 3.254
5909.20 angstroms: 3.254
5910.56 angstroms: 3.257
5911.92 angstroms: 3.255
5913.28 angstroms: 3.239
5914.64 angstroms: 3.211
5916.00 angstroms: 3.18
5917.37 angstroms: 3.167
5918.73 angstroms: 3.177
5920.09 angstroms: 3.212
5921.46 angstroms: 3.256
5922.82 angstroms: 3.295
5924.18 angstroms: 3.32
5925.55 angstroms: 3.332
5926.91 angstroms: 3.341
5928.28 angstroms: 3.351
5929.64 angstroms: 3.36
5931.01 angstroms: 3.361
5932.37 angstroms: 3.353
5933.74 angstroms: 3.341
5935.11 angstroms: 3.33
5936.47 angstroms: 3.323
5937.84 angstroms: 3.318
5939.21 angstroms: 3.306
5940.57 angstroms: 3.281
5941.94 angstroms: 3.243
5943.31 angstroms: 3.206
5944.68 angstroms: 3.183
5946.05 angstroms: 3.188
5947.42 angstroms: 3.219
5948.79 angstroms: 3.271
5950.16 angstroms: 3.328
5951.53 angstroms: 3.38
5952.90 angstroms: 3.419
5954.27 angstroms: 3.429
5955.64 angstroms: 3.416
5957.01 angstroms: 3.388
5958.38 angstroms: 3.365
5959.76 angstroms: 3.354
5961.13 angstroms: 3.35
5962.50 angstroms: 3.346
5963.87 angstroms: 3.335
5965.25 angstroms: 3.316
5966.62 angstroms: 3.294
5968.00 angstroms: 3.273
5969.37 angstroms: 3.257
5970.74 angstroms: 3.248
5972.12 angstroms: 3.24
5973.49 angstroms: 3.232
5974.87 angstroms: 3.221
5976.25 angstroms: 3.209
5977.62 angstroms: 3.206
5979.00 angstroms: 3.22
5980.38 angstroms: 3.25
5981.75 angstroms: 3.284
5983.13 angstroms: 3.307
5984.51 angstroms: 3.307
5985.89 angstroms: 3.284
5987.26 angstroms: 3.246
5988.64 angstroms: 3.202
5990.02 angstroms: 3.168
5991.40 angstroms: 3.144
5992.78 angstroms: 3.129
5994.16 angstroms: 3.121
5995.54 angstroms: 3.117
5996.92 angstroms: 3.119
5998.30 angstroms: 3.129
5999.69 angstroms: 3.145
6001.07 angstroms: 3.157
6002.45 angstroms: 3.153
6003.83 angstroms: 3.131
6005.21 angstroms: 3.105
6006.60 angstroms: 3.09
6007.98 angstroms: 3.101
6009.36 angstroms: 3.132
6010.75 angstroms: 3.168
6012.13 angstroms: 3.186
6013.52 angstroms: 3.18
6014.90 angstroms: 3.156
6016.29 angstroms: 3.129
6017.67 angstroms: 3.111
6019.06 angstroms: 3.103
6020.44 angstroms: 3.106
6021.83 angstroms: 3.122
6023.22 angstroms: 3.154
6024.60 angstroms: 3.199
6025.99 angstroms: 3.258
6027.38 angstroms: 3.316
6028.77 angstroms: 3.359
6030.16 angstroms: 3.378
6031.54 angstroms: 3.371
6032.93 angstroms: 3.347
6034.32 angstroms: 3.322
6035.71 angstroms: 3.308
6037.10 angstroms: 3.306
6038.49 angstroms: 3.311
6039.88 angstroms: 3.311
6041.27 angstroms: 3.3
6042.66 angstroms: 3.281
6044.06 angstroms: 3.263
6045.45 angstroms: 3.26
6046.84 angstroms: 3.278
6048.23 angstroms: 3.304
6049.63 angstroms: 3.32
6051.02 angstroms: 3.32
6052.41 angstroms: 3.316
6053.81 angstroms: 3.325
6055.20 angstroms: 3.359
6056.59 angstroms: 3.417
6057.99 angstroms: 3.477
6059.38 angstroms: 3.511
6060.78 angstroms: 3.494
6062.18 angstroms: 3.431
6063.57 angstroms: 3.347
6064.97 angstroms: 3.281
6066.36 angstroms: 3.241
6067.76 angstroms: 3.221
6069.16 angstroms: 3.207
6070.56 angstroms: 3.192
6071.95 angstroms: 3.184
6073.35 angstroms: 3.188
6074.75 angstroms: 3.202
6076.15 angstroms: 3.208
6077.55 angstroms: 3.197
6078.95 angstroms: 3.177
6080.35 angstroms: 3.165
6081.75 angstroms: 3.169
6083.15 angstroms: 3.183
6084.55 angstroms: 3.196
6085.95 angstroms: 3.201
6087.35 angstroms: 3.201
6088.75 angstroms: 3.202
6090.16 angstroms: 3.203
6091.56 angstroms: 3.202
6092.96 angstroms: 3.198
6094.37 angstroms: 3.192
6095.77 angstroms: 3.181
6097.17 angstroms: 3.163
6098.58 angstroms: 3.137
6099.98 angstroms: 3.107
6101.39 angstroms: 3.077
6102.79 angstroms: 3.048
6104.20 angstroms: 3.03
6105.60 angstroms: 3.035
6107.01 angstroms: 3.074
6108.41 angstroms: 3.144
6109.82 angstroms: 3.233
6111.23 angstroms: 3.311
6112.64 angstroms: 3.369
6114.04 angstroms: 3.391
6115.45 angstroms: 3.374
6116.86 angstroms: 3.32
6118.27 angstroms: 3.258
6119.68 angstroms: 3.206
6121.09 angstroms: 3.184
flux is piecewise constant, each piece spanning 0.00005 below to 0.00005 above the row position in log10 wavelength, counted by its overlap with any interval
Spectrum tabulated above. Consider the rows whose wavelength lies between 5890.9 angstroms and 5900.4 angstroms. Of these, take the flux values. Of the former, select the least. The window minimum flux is 2.695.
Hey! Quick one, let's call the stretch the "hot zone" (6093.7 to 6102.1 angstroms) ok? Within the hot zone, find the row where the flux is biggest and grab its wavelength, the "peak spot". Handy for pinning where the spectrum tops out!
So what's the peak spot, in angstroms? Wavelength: 6094.37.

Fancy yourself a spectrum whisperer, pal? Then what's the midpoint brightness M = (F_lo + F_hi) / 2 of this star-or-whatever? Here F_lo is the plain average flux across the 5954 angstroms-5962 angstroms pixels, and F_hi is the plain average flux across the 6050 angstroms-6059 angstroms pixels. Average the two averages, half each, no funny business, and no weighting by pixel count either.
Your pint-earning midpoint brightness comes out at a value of 3.38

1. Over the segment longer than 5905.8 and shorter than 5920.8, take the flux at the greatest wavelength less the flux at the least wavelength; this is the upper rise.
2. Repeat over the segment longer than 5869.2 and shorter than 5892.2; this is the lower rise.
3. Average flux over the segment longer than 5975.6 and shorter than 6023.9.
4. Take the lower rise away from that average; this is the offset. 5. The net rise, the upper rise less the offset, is -3.7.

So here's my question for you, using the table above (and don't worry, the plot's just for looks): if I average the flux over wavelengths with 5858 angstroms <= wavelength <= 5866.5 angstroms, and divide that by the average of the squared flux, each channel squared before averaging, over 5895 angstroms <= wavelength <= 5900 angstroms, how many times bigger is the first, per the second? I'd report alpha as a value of 0.41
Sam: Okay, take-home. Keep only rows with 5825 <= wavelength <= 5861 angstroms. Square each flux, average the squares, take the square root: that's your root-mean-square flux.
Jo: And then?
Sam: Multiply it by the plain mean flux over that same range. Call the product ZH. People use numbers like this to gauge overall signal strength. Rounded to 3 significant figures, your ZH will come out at 11.4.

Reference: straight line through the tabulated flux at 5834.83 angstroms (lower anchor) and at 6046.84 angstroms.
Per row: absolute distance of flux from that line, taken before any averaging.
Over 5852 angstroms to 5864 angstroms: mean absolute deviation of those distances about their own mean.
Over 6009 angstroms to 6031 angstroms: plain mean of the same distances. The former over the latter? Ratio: 0.24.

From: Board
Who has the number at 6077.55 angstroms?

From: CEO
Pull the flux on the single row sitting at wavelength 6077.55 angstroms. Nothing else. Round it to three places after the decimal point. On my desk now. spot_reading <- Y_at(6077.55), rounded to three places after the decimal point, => 3.197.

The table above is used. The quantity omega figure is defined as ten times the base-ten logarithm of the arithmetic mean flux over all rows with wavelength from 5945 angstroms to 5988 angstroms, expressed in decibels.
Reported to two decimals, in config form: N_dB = 5.18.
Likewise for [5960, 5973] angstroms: 5.18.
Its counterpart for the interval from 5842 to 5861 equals 5.18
